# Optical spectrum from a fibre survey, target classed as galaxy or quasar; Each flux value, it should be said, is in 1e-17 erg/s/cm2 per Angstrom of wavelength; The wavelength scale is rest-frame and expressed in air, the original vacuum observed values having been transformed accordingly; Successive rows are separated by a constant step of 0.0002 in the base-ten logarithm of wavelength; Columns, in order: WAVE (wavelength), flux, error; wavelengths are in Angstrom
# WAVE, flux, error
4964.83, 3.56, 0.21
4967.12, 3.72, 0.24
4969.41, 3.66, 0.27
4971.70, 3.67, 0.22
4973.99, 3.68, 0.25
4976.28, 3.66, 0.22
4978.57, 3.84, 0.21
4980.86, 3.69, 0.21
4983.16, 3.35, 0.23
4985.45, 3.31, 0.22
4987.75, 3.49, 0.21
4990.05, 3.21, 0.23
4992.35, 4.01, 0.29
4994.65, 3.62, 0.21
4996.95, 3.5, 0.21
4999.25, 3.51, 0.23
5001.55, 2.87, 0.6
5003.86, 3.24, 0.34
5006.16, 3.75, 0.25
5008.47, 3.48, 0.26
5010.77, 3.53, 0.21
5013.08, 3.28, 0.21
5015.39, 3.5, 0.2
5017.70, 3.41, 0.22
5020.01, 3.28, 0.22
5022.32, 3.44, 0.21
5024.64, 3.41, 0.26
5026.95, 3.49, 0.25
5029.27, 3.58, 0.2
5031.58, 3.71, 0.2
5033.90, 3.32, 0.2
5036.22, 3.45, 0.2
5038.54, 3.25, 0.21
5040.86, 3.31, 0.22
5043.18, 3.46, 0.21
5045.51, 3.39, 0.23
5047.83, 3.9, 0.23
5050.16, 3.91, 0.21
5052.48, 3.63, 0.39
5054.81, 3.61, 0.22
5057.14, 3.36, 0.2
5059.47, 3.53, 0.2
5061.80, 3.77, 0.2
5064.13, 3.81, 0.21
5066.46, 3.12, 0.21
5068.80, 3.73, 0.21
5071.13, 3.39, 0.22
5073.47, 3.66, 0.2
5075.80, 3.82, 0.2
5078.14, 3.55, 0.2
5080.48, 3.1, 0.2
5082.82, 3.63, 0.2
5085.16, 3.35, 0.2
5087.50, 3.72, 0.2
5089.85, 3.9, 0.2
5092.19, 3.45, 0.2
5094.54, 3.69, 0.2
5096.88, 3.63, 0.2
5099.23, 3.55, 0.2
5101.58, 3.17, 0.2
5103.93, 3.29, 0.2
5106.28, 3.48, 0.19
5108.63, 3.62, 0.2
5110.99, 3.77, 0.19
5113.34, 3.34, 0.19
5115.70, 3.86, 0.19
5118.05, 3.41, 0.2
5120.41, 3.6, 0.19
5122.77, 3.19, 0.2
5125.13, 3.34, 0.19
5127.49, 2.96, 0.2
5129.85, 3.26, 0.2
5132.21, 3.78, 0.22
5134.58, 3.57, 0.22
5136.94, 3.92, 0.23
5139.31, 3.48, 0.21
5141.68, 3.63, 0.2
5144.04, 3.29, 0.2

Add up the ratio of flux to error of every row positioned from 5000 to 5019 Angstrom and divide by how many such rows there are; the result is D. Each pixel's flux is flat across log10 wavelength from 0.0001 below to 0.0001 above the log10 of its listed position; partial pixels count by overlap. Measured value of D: 13.5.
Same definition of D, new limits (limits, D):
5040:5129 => 17.2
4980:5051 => 15.3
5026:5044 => 16.4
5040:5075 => 16.4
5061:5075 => 17.2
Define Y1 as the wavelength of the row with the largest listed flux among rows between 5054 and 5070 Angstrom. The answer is 5064.13 Angstrom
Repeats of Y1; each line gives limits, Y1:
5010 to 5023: 5010.77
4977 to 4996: 4992.35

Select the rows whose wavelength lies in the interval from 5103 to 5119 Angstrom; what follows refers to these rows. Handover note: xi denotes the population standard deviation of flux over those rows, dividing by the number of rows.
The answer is 0.20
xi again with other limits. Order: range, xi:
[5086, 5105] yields 0.22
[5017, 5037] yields 0.12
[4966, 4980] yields 0.06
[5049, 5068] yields 0.24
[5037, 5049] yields 0.23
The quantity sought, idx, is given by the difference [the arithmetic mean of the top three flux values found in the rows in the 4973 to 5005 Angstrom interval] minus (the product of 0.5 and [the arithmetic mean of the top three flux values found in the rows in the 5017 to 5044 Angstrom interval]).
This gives 2.05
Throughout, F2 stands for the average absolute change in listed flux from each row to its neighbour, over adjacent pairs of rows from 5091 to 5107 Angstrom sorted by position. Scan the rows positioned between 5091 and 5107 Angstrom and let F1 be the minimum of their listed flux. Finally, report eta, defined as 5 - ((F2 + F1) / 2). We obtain 3.33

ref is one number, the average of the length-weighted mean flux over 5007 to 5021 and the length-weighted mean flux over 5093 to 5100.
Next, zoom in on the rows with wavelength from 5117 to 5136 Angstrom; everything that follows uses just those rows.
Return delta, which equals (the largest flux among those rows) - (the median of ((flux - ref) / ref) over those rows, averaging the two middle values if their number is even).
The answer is 3.82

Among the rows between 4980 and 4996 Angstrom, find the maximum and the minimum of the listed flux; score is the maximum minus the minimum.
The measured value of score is 0.80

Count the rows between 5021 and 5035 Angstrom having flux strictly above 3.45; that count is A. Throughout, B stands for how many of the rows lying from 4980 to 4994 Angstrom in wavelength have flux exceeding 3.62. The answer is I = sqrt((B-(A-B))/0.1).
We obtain 3.2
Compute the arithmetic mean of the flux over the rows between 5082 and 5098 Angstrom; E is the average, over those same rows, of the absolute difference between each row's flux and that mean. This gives 0.13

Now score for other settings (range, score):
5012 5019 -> 0.22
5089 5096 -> 0.45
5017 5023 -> 0.16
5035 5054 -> 0.66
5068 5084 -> 0.72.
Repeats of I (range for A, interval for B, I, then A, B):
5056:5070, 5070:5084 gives 4.5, 4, 3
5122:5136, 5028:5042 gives 0.0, 2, 1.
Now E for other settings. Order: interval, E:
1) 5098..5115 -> 0.17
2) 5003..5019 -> 0.12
